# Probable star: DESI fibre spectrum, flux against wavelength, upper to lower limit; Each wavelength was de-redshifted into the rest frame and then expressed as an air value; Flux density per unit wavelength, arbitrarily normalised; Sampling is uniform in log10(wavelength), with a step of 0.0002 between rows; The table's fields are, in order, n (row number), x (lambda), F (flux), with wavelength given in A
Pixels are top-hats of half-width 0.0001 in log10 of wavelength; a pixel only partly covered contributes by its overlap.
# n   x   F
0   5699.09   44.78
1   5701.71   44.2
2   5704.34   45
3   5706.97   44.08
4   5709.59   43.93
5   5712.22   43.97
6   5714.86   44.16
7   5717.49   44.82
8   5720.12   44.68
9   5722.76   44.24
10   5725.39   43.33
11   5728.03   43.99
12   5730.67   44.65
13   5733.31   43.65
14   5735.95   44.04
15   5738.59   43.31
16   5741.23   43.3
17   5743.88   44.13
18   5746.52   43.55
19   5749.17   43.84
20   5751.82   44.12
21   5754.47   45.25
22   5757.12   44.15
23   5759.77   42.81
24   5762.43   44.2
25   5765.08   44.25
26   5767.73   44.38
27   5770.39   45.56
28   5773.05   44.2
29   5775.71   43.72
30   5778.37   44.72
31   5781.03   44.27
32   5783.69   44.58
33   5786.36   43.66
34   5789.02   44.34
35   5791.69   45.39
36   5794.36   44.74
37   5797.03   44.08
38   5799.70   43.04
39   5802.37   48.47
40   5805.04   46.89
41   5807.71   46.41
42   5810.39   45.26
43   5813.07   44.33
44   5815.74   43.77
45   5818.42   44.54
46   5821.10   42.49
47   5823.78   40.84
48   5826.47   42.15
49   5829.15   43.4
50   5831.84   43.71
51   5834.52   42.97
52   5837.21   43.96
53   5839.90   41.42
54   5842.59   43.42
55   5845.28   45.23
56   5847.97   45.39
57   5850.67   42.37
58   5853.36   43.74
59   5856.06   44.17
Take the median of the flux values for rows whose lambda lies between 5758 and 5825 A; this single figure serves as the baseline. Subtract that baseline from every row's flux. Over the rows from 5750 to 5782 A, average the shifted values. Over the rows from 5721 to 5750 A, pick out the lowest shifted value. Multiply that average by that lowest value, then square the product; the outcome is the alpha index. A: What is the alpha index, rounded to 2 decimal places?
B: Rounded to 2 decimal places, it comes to 0.00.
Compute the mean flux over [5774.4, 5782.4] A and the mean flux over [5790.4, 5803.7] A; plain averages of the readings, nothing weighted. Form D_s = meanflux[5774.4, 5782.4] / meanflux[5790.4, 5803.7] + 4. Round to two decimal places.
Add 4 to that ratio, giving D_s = 4.98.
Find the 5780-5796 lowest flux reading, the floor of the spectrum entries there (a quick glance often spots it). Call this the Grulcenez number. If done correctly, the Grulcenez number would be 43.66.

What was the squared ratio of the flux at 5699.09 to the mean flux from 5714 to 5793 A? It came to 1.03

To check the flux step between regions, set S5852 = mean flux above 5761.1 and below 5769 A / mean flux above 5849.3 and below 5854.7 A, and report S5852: 1.03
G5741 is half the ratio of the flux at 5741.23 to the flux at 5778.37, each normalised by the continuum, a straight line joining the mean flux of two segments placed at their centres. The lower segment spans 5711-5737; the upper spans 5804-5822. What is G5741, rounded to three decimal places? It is 0.487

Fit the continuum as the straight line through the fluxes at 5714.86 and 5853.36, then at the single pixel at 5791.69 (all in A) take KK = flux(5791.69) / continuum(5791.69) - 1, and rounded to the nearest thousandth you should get 0.033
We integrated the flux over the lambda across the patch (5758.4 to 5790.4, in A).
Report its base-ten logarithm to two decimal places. 3.15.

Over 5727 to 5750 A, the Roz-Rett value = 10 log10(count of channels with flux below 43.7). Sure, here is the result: 6.0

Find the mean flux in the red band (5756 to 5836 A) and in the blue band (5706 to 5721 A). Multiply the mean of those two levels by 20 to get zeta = 885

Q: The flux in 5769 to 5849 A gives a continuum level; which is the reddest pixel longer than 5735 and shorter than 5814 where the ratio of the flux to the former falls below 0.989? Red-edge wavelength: 5799.70 A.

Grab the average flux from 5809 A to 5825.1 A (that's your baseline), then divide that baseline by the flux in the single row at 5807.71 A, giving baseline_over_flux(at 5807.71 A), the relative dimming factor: 0.94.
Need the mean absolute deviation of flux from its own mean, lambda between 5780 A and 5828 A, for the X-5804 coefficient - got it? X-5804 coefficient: 1.23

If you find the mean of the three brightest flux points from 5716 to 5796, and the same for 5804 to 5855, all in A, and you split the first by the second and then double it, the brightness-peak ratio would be 1.96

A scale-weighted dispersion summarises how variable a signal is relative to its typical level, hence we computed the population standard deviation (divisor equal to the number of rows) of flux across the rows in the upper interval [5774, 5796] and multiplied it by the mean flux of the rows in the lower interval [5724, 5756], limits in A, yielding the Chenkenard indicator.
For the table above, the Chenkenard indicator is 23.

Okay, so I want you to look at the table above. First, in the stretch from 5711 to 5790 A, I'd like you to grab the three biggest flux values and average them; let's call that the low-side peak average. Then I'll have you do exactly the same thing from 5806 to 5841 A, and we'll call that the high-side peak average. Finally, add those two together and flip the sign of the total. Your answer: -90.6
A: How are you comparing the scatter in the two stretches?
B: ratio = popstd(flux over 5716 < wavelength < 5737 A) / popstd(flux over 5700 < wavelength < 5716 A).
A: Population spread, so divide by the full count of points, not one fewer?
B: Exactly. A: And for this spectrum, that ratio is 1.4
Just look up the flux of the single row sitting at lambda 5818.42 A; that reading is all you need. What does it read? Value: 44.54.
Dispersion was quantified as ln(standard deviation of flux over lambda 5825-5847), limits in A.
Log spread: 0.1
